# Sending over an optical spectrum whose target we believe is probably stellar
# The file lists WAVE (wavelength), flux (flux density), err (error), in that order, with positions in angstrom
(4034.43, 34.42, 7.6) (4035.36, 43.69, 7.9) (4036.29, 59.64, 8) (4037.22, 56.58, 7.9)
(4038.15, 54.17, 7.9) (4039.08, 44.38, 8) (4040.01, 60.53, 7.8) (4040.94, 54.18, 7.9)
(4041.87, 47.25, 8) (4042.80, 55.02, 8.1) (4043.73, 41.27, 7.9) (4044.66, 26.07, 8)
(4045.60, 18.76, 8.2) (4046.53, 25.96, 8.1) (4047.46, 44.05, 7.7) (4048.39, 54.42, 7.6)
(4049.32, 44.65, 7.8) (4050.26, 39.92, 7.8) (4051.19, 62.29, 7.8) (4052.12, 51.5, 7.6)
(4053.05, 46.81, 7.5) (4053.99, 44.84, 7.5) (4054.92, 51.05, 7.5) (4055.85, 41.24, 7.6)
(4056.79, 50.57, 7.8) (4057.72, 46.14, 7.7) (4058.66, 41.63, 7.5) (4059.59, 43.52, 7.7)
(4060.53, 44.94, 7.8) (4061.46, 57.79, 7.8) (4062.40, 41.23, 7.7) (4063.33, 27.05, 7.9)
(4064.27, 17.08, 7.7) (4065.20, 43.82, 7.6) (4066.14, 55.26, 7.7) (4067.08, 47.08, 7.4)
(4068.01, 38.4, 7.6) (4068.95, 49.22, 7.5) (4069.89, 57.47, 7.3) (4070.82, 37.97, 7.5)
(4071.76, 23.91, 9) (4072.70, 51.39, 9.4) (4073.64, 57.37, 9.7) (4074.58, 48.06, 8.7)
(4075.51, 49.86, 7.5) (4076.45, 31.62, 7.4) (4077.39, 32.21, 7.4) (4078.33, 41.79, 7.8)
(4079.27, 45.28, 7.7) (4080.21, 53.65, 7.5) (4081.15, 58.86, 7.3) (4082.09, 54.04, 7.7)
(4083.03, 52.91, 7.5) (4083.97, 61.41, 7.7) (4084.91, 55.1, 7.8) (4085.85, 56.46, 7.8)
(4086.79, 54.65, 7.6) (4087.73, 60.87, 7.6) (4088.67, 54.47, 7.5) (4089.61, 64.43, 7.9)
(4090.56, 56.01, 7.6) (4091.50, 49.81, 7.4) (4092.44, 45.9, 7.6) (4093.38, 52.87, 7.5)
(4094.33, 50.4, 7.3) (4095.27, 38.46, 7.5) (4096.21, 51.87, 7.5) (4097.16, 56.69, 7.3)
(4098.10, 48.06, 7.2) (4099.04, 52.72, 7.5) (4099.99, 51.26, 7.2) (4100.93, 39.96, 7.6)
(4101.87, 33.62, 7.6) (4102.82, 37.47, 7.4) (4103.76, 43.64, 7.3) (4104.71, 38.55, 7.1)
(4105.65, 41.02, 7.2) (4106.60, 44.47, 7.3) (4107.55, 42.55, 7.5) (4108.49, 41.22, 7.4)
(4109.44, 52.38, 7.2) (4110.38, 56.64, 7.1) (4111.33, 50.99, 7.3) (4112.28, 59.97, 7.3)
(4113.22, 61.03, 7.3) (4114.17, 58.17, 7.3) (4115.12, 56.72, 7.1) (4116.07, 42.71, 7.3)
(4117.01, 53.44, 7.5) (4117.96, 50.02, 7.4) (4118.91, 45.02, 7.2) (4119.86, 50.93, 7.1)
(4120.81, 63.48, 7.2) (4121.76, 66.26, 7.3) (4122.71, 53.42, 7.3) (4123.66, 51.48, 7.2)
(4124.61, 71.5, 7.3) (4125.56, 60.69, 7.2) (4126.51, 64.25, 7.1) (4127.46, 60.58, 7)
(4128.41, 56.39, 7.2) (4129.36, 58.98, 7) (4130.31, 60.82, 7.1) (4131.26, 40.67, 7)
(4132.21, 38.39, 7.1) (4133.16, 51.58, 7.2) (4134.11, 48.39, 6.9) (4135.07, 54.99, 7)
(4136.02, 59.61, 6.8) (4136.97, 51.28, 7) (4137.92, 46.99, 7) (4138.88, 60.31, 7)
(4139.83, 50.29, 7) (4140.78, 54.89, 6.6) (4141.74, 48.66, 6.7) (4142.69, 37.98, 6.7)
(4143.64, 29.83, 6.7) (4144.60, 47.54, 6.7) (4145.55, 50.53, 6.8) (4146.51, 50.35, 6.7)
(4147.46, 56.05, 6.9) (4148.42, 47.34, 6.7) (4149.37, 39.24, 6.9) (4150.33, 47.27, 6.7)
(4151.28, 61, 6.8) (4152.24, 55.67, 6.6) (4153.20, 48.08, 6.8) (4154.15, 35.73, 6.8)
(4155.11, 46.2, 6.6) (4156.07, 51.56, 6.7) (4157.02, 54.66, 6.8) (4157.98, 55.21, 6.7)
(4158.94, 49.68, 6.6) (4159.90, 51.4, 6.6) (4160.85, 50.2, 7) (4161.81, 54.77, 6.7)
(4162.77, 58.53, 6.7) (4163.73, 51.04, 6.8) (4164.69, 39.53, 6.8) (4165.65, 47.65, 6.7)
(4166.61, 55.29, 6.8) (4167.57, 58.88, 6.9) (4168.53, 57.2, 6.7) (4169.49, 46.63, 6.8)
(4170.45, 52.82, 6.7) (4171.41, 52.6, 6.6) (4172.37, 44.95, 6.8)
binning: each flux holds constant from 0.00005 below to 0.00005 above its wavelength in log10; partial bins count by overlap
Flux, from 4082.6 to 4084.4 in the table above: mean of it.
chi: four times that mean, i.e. 229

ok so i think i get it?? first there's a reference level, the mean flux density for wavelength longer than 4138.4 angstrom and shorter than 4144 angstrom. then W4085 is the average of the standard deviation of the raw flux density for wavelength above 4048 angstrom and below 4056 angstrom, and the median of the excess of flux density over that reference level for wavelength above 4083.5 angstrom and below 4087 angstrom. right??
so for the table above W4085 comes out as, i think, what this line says 8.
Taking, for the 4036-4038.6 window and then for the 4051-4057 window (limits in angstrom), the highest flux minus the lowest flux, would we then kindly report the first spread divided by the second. 0.3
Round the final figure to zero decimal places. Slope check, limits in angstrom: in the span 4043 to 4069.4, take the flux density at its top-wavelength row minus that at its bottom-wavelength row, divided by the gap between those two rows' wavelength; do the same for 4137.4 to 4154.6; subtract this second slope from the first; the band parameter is 1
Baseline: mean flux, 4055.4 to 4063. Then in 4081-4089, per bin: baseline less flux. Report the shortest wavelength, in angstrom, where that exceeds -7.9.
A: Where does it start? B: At 4083.03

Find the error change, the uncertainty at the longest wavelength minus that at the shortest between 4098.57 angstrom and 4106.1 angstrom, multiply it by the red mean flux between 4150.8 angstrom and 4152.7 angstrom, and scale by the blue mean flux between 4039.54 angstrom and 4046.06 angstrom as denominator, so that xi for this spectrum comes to -0.40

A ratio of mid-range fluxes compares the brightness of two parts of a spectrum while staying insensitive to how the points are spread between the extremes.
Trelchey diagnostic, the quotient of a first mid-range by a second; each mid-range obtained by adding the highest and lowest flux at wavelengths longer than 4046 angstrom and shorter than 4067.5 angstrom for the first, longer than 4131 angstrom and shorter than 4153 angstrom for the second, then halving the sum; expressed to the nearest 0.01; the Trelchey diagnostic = 0.87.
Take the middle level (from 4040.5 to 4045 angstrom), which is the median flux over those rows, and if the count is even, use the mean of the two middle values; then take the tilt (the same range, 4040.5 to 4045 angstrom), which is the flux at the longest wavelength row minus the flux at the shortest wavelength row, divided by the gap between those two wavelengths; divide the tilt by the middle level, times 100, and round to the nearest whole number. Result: -16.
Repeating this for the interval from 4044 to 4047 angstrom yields 0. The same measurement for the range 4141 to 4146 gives 1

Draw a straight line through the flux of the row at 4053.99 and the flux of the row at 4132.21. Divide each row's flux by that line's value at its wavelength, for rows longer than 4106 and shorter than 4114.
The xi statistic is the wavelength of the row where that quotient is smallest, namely 4108.49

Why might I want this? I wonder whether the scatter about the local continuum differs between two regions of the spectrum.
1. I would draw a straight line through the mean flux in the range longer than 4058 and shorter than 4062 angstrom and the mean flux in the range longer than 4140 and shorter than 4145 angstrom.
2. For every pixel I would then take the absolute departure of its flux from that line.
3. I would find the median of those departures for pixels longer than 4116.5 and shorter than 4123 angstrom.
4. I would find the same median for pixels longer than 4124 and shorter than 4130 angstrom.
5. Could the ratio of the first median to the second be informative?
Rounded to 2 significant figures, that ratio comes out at 0.53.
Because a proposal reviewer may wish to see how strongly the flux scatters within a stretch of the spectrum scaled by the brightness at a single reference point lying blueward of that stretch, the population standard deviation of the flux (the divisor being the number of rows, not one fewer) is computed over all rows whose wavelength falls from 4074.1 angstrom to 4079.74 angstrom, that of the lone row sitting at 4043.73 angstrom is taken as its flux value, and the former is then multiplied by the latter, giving 297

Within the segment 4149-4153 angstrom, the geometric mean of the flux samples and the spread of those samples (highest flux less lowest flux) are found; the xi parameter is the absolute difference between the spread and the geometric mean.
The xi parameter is 28.3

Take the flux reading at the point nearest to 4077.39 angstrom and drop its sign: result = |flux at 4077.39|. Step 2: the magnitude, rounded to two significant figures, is 32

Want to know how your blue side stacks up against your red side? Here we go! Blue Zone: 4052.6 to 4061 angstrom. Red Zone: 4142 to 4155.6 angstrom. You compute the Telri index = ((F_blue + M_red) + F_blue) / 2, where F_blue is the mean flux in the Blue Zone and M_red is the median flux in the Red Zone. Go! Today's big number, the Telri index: 69.4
